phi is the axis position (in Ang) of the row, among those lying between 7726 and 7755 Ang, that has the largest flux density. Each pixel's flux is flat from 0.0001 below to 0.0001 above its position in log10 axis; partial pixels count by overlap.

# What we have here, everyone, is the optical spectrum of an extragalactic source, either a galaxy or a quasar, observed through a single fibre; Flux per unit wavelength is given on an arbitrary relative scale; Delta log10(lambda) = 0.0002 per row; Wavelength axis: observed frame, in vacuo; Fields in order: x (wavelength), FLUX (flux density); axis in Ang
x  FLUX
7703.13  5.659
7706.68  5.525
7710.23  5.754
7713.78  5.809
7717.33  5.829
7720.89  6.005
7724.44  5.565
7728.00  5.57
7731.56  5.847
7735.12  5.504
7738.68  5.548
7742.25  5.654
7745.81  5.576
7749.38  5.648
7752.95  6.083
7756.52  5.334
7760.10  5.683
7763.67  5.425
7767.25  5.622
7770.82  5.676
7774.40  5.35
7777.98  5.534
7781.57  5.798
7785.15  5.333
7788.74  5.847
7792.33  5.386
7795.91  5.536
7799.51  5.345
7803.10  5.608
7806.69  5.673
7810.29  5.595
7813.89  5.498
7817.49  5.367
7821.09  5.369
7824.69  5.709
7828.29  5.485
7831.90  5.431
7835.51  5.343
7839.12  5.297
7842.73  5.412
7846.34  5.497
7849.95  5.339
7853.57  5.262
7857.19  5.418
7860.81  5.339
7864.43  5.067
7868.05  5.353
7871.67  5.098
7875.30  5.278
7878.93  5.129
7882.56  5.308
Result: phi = 7752.95 Ang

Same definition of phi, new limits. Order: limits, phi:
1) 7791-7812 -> 7806.69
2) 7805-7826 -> 7824.69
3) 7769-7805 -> 7788.74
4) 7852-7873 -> 7857.19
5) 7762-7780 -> 7770.82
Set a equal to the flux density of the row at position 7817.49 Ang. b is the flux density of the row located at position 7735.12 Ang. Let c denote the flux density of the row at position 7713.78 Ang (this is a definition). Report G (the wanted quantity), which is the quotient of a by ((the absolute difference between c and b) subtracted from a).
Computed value 1.06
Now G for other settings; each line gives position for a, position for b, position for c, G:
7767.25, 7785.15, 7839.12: 1.01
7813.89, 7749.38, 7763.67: 1.04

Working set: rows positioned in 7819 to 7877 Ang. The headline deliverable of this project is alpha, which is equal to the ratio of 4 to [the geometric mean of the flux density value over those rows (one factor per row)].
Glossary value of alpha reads 0.747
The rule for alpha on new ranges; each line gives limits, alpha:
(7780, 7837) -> 0.725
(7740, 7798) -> 0.716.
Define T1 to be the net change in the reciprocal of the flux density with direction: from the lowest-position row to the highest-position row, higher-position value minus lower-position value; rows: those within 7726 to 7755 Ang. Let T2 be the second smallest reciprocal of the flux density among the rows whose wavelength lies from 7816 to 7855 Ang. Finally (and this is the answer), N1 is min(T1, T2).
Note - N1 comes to -0.015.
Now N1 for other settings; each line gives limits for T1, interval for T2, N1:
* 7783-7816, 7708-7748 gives -0.006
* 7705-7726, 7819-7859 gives -0.001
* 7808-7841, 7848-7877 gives 0.010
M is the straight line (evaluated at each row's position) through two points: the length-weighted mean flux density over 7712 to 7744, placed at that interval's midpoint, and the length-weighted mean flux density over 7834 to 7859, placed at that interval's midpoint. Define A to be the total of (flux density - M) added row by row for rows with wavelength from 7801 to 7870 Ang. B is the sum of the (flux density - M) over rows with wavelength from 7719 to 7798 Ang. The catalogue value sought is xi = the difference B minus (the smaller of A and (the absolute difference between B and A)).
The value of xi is -0.6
